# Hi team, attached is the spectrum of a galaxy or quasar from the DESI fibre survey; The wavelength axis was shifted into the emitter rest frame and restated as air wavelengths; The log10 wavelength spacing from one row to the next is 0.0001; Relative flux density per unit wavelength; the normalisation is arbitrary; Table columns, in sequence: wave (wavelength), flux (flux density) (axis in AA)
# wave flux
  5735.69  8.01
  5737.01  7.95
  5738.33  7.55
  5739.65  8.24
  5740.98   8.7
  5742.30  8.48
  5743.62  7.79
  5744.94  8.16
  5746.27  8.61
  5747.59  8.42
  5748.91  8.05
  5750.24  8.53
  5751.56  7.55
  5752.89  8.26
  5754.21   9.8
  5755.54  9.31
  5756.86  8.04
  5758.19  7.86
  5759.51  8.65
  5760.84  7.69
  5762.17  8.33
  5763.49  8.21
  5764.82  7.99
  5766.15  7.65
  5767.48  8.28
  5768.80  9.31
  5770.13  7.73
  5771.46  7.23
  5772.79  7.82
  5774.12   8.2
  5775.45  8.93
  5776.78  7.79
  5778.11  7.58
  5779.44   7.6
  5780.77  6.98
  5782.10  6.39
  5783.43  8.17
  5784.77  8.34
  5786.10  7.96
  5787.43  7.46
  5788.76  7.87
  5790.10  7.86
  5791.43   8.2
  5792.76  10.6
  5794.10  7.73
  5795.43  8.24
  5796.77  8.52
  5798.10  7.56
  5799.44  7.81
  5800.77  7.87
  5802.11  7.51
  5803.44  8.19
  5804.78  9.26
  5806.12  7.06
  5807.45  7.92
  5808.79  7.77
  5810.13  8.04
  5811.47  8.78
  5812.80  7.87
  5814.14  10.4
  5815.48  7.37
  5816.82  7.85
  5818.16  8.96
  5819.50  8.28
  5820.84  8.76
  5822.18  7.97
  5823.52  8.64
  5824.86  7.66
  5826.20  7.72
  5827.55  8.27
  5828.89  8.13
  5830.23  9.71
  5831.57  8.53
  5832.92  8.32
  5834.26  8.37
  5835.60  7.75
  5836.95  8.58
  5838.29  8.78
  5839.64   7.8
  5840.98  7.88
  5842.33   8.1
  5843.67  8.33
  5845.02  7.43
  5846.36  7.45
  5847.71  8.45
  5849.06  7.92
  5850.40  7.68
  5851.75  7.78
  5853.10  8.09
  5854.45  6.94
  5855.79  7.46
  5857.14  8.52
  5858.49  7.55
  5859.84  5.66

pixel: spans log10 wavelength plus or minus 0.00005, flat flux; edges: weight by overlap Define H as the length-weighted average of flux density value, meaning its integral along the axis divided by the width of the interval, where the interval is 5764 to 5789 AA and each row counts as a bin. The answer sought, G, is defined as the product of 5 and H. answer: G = 39.3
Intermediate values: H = 7.86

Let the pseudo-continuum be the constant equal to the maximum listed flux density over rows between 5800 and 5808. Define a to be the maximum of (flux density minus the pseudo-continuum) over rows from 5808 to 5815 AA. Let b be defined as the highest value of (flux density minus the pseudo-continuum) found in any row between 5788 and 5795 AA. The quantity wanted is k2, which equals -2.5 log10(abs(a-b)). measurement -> 1.7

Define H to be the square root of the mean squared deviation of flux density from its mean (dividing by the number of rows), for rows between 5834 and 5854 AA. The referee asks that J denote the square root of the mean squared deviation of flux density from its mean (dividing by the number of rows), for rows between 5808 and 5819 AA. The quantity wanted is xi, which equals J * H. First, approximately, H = 0.4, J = 0.91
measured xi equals 0.36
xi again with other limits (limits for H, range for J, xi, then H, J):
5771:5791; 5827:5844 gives 0.28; 0.6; 0.49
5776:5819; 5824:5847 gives 0.46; 0.8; 0.55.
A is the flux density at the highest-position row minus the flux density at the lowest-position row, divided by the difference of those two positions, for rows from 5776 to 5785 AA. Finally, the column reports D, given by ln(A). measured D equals -2.7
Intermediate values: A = 0.07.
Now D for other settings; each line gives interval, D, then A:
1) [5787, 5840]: -5.0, 0.01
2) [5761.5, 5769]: -1.9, 0.15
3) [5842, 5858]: -3.6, 0.03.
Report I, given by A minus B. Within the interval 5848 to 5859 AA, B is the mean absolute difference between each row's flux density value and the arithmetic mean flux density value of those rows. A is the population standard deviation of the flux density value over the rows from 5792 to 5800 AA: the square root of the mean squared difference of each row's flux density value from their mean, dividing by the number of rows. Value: 0.70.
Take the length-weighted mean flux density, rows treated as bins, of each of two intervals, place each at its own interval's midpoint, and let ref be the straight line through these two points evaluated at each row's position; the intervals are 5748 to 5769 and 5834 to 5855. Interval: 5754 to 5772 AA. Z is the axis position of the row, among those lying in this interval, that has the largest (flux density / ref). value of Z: 5754.21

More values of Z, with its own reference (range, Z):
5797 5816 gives 5814.14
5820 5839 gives 5830.23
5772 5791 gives 5775.45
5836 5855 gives 5838.29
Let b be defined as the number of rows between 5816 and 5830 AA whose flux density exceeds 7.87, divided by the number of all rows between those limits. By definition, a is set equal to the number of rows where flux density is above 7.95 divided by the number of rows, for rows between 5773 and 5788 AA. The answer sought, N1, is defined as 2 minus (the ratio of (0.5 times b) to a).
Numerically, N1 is 1.23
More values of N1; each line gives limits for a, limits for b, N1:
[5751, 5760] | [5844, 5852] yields 1.77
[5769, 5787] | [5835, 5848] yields 1.22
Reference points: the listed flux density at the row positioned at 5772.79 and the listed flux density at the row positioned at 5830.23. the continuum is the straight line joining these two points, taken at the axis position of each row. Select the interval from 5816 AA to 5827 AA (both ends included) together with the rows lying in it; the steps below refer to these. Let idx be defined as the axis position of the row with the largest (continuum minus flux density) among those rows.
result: 5824.86 AA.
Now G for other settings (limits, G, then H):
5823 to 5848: 41.0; 8.20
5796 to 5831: 41.1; 8.23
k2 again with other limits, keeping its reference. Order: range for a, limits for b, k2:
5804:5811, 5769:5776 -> 1.2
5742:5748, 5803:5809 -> 0.5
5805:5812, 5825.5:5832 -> 0.1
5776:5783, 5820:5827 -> 0.0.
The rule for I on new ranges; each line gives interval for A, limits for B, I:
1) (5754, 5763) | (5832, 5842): 0.38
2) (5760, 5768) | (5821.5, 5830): -0.01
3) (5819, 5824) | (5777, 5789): -0.13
